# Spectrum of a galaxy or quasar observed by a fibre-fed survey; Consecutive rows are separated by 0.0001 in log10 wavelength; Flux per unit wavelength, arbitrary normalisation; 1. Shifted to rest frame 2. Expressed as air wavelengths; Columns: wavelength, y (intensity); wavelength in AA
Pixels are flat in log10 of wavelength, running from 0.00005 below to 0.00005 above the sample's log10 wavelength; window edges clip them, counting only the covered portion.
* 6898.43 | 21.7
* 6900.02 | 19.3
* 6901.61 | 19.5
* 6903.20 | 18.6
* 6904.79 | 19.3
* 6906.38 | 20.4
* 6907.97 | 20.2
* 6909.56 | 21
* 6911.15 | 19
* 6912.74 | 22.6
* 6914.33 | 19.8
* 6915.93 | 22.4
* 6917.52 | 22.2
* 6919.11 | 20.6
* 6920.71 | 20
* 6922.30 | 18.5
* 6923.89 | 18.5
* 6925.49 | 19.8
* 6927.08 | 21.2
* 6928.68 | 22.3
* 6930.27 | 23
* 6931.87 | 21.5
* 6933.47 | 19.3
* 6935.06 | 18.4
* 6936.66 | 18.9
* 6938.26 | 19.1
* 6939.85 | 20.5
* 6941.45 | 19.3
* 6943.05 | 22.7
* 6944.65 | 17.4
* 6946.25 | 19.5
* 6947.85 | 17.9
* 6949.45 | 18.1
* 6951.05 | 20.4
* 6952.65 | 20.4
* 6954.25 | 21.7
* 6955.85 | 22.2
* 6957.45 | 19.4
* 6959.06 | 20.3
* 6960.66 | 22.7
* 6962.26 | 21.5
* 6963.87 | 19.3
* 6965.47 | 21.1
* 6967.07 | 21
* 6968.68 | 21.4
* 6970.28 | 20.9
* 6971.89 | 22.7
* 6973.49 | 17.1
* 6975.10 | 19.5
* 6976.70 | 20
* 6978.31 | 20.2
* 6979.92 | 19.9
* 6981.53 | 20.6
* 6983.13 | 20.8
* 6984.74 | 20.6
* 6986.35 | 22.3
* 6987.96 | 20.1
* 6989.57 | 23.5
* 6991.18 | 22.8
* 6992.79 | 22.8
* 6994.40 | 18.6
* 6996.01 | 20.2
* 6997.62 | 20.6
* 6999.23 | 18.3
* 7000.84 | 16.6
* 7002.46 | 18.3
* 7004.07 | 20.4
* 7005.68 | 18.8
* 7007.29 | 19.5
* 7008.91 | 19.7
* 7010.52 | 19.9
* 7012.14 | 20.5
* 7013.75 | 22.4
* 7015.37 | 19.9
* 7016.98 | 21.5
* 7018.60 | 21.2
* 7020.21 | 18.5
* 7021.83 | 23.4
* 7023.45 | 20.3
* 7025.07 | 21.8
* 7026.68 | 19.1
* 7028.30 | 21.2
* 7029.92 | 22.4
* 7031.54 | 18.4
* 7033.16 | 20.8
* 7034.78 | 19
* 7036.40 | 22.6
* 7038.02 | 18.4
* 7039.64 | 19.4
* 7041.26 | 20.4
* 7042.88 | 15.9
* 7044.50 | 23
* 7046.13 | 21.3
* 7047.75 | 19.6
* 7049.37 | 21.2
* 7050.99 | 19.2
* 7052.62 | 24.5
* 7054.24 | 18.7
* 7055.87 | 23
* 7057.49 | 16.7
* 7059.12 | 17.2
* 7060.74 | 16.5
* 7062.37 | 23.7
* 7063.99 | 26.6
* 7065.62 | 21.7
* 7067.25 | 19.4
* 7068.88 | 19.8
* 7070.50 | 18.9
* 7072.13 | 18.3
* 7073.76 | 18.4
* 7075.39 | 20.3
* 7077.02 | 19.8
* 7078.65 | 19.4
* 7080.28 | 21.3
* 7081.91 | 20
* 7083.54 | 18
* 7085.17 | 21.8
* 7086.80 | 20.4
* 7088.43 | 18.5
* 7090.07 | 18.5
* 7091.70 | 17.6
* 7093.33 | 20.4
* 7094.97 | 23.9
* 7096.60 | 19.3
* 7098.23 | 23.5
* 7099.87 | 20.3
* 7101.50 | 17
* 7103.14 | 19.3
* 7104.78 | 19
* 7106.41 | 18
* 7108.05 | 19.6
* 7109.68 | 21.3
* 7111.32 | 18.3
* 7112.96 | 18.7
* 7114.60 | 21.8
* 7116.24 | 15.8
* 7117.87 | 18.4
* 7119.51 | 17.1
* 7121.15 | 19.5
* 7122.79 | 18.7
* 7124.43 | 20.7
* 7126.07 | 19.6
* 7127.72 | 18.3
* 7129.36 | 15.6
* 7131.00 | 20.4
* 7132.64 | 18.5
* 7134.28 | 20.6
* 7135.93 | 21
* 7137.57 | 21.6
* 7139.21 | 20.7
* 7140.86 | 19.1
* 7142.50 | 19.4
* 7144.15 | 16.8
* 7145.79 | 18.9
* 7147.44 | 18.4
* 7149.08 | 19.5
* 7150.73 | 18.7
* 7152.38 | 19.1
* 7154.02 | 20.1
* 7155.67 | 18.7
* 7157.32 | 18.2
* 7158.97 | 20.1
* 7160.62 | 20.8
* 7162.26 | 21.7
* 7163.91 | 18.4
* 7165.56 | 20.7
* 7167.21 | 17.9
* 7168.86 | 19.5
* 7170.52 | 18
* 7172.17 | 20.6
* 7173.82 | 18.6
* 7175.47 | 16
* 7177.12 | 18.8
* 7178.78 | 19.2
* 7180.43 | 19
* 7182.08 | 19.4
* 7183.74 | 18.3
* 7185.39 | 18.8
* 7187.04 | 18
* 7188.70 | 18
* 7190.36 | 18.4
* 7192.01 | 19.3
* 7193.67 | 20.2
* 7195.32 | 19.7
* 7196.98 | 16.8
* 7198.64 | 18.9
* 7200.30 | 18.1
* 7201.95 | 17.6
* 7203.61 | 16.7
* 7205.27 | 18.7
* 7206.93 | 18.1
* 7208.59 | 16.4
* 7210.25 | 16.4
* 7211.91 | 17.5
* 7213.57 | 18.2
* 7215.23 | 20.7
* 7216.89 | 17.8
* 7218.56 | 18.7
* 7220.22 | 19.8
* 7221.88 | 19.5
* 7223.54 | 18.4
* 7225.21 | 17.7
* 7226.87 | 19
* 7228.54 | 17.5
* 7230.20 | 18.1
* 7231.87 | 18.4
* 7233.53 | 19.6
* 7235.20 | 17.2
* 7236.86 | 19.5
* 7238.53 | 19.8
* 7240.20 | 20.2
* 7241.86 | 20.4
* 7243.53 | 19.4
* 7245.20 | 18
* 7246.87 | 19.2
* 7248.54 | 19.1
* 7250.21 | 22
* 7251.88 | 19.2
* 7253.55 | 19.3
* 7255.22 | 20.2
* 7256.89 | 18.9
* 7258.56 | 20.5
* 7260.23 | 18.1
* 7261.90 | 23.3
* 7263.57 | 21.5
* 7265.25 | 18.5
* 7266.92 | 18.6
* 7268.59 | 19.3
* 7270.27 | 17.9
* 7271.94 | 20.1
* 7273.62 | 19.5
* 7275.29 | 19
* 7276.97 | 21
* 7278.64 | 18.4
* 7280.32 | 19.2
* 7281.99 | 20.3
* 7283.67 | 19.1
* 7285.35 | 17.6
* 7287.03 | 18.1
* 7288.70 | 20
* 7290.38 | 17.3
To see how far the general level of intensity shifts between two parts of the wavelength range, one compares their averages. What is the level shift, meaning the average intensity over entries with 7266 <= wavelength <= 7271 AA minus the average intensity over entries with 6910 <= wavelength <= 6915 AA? -1.9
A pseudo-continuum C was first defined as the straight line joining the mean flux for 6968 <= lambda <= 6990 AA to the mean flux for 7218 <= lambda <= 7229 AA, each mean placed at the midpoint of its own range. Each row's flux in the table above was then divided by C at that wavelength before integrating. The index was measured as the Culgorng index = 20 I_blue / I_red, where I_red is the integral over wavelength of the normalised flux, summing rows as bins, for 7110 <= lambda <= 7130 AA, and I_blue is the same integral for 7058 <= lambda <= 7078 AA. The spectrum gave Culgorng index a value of 21.0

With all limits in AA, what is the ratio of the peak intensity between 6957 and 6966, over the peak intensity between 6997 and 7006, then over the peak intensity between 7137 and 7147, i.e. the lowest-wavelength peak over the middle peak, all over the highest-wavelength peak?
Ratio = 0.0510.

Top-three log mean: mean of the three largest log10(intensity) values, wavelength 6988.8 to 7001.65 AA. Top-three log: 1.36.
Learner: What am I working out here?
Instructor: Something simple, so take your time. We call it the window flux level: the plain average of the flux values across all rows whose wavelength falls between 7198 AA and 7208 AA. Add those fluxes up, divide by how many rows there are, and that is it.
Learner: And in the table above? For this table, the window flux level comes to 18.0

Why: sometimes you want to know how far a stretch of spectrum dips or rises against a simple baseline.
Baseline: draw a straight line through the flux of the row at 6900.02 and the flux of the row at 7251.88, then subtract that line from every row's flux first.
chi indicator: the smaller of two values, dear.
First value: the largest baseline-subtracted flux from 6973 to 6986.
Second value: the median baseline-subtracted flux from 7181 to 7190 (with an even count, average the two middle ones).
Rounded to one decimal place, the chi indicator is -0.9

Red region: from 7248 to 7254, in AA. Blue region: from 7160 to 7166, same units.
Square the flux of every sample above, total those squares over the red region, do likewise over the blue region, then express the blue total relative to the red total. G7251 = 1.05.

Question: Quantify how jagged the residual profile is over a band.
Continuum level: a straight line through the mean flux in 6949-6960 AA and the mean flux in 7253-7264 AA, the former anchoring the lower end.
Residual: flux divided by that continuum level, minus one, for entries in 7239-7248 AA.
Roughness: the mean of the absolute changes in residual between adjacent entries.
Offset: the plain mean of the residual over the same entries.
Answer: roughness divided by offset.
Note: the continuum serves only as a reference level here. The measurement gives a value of -1.2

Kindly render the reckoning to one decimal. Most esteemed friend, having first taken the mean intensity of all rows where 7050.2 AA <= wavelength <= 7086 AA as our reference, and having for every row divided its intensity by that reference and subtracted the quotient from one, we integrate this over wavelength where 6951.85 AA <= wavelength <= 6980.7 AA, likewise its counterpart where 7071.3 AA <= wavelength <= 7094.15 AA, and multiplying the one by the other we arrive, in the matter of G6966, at -0.5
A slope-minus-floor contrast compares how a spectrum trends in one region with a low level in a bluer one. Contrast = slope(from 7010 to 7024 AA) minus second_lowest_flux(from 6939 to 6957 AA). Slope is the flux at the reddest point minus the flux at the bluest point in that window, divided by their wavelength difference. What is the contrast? -17.9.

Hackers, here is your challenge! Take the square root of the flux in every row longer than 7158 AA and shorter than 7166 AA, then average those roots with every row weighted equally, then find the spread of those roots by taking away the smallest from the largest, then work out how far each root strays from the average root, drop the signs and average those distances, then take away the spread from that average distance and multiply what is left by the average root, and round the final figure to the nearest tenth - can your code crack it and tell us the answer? -1.2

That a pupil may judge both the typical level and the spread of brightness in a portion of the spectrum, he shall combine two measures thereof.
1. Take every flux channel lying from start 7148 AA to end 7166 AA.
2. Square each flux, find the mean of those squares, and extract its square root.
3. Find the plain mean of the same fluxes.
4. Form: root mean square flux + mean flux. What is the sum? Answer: 39.3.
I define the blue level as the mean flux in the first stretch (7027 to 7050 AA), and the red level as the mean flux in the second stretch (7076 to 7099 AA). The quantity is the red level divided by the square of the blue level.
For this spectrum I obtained 0.049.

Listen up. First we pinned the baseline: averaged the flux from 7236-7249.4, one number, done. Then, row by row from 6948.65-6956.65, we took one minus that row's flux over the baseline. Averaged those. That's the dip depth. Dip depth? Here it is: -0.057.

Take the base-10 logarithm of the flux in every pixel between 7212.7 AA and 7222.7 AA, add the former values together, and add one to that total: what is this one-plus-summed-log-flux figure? 8.69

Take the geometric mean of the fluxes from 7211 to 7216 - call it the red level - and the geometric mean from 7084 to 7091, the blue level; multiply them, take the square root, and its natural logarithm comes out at 2.96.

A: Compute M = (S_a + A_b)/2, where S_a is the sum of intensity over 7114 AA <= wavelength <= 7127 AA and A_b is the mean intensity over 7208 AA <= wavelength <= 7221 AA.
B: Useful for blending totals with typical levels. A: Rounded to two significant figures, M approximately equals 85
